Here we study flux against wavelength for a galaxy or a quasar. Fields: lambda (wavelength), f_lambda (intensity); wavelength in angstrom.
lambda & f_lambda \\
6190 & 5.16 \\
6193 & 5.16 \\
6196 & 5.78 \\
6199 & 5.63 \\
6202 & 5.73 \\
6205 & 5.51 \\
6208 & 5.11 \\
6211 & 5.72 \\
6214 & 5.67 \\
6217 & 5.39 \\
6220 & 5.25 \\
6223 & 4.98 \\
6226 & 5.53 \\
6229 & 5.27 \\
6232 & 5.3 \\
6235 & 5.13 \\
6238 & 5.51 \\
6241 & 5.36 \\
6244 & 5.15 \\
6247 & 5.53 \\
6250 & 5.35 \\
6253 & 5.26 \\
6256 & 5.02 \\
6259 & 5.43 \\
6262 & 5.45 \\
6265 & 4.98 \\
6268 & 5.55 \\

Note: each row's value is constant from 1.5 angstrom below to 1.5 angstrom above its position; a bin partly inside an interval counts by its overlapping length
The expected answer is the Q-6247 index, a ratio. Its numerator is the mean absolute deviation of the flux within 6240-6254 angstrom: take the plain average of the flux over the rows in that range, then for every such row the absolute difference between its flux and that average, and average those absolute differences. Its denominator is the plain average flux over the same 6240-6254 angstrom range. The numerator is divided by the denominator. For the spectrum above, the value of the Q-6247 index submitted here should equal 0.019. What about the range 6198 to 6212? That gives 0.033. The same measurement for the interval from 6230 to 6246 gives 0.023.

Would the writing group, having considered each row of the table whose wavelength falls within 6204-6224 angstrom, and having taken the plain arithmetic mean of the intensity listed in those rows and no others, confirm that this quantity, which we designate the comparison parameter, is 5.38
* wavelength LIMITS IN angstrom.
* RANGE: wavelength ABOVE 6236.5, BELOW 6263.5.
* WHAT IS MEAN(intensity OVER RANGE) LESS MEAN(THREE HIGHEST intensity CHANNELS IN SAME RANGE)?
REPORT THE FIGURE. -0.157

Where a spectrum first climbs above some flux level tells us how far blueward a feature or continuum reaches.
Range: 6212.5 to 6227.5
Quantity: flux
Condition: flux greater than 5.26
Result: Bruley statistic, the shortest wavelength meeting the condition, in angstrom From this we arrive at 6214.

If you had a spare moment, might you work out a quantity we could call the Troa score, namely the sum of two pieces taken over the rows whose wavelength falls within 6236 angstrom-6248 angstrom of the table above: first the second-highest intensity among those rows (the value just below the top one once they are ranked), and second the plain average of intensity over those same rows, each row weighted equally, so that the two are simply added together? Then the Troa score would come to 10.9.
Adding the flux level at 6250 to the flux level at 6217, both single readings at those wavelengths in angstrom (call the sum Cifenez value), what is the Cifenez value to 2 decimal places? 10.74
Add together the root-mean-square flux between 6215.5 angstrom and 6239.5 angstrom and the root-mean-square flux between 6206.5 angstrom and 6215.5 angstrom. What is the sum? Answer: 10.8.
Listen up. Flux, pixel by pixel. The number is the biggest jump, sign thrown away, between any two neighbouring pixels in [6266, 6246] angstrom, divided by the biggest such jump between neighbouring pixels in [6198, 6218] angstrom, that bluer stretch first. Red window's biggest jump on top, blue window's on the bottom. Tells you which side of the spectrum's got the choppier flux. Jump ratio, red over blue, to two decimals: 0.77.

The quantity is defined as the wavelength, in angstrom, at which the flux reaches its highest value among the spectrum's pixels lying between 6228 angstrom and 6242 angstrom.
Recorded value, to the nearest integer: 6238 angstrom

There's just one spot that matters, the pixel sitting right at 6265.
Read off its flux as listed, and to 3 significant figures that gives 4.98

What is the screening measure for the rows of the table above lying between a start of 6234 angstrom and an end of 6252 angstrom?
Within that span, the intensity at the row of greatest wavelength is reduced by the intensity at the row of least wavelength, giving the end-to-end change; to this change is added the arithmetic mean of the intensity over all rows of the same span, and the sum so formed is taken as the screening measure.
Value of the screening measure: 5.56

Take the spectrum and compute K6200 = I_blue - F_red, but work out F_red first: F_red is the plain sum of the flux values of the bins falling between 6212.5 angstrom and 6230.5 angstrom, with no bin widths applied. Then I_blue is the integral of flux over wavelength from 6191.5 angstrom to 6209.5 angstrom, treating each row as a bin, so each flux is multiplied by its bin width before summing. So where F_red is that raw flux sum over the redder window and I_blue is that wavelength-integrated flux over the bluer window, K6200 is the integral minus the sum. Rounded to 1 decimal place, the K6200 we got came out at 66.7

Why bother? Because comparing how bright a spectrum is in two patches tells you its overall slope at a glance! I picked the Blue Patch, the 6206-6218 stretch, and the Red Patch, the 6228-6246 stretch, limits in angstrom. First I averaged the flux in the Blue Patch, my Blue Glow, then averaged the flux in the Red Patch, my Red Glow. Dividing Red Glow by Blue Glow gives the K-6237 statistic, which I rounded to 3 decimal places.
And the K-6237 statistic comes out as 0.966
